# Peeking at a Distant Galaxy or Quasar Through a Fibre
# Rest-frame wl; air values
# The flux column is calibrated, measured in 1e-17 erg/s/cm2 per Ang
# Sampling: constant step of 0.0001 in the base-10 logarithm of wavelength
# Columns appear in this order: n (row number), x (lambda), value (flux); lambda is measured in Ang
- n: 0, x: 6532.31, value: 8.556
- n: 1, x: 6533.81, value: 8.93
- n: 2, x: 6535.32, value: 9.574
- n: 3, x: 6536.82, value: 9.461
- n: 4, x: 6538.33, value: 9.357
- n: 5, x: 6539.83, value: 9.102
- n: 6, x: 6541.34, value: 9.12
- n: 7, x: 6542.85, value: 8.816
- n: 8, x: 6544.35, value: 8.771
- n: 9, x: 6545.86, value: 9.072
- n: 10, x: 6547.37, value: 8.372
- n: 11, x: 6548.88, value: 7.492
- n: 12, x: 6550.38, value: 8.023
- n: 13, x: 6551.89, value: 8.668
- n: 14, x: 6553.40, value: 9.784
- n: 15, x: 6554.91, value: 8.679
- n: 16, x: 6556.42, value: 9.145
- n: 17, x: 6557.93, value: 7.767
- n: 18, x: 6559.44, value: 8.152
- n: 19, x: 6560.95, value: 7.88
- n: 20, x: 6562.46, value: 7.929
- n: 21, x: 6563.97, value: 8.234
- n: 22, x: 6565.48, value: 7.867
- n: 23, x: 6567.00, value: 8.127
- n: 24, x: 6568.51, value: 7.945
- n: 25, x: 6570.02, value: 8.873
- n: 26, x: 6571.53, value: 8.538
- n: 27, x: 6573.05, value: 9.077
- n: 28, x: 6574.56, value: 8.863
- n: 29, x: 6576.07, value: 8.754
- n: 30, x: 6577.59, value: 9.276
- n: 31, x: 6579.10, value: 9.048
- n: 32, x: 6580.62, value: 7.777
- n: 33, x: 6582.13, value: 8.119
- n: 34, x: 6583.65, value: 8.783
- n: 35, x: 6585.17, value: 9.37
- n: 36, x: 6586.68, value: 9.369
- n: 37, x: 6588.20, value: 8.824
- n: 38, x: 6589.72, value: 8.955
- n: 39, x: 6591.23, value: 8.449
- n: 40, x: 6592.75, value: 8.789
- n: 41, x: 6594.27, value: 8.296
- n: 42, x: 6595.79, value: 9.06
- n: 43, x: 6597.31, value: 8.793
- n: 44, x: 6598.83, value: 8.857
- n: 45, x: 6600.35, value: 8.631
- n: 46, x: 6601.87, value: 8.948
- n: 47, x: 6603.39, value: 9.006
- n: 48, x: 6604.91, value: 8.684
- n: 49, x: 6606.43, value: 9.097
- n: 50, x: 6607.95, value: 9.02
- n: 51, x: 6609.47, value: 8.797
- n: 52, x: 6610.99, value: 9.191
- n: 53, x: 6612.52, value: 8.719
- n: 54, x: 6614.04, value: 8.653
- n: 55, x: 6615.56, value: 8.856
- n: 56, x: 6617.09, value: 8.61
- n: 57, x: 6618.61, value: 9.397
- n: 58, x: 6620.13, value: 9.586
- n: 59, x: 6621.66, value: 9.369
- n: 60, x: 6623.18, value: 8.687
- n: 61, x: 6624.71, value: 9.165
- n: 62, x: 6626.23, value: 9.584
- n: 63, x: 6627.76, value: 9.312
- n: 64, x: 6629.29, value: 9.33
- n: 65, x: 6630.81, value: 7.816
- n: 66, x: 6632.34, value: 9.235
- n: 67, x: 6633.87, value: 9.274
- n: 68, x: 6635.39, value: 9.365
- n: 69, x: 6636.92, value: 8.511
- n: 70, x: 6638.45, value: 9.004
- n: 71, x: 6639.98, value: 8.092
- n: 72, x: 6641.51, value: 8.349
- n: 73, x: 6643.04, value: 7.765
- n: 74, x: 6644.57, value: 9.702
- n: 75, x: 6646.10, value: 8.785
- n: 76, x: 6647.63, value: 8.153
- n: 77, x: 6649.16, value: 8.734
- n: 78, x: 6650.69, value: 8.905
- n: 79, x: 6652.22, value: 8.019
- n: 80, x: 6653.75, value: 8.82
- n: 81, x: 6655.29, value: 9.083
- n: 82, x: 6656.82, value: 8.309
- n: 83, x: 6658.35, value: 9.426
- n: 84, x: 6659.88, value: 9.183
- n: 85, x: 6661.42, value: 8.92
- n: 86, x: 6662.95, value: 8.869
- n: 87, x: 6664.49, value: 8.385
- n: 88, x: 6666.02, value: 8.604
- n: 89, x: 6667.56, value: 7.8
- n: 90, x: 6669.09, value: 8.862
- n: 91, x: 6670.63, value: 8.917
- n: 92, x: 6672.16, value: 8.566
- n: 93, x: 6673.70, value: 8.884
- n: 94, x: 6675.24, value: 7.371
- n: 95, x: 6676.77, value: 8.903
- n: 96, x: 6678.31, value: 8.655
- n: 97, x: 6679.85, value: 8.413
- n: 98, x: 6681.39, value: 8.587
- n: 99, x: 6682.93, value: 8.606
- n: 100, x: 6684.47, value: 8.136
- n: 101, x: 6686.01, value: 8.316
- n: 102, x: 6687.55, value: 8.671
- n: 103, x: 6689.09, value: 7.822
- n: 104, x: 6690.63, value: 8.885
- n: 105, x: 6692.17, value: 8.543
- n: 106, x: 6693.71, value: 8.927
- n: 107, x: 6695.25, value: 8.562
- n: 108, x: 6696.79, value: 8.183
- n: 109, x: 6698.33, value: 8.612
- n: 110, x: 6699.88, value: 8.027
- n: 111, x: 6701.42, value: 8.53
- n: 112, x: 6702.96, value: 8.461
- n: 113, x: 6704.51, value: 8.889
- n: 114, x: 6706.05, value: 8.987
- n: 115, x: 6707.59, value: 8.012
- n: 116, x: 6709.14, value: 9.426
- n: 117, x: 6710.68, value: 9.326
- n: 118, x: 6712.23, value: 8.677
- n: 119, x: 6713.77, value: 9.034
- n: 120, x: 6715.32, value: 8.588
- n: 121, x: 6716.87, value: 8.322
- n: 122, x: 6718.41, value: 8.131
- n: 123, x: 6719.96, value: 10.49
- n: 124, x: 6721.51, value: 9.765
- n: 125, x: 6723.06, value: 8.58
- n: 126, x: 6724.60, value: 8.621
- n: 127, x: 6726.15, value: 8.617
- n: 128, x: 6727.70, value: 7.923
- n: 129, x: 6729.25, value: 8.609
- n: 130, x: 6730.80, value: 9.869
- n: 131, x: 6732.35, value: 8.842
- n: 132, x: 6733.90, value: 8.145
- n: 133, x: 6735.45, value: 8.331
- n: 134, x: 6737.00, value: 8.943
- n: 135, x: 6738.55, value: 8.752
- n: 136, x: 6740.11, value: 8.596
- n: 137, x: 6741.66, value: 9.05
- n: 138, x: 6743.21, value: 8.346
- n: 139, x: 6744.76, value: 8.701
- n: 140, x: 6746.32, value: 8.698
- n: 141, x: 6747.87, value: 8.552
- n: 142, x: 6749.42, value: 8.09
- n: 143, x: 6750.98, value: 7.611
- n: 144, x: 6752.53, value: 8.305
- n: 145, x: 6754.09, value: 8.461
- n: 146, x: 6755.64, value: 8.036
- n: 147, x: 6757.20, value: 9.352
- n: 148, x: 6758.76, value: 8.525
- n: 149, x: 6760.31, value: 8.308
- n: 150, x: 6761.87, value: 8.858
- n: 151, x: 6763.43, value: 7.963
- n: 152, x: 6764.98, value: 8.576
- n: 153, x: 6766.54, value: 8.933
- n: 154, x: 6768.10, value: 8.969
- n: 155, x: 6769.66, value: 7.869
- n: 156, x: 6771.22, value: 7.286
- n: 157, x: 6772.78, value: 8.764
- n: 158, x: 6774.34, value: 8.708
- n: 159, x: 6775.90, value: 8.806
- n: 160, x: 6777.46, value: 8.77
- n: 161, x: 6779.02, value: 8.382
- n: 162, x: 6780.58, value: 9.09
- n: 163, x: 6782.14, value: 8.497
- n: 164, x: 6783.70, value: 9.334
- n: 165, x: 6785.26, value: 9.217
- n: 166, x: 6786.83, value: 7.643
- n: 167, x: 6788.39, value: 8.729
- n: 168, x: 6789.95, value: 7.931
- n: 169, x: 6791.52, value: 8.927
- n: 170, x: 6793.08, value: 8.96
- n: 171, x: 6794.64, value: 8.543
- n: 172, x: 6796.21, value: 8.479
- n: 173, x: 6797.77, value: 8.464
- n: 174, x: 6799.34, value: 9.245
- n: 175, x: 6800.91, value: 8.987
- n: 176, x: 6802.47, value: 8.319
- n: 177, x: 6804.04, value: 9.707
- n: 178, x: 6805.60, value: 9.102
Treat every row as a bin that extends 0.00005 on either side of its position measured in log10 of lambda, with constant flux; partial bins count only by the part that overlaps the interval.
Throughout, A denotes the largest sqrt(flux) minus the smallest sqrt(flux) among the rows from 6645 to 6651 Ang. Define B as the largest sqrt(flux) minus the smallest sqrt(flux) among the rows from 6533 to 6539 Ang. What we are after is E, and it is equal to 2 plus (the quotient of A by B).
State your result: 3.2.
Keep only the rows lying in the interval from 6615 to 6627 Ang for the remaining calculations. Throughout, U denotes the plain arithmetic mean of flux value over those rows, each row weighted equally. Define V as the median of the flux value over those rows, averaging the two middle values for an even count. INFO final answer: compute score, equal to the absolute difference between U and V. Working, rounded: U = 9.16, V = 9.3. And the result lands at 0.110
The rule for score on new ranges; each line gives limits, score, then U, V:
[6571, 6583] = 0.127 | 8.68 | 8.8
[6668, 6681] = 0.187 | 8.57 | 8.8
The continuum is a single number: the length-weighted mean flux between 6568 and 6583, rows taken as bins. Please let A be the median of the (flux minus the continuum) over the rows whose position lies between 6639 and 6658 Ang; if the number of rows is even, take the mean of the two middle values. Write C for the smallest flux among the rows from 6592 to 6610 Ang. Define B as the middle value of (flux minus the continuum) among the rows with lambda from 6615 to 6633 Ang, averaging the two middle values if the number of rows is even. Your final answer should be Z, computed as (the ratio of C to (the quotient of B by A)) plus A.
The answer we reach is -1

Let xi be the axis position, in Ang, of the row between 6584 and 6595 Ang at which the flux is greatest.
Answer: 6585.17 Ang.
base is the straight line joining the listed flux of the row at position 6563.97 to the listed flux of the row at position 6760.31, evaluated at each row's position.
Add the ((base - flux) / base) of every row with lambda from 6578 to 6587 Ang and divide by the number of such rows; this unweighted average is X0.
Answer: -0.061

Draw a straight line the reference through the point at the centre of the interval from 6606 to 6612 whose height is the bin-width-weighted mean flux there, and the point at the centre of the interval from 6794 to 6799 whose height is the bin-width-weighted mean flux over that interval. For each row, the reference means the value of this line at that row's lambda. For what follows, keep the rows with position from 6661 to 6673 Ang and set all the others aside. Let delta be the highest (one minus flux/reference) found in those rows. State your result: 0.120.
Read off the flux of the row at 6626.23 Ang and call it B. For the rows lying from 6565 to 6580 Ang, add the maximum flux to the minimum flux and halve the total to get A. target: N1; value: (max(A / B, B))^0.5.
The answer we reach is 3.10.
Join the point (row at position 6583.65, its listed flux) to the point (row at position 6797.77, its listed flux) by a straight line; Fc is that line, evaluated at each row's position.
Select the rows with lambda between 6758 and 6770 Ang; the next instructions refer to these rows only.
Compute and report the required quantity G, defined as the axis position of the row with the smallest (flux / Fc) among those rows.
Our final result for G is 6769.66 Ang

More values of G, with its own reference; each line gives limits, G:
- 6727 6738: 6727.70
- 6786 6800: 6786.83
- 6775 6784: 6779.02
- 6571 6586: 6580.62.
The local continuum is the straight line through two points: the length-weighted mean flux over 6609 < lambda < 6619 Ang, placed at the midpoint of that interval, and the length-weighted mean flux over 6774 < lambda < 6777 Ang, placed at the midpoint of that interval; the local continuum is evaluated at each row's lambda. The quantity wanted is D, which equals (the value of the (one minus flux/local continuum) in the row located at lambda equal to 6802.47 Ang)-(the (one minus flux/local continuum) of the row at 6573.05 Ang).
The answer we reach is 0.07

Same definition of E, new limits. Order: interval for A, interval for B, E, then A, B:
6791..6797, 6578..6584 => 2.4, 0.08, 0.22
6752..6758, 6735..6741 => 4.1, 0.22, 0.10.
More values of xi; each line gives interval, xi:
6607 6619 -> 6618.61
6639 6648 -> 6644.57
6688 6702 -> 6693.71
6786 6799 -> 6793.08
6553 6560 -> 6553.40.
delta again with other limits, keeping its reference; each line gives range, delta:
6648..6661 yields 0.099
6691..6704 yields 0.086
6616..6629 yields 0.042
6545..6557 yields 0.181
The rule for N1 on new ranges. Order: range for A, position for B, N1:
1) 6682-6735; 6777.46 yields 2.96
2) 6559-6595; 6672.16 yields 2.93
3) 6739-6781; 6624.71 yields 3.03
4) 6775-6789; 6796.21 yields 2.91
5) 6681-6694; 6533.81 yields 2.99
